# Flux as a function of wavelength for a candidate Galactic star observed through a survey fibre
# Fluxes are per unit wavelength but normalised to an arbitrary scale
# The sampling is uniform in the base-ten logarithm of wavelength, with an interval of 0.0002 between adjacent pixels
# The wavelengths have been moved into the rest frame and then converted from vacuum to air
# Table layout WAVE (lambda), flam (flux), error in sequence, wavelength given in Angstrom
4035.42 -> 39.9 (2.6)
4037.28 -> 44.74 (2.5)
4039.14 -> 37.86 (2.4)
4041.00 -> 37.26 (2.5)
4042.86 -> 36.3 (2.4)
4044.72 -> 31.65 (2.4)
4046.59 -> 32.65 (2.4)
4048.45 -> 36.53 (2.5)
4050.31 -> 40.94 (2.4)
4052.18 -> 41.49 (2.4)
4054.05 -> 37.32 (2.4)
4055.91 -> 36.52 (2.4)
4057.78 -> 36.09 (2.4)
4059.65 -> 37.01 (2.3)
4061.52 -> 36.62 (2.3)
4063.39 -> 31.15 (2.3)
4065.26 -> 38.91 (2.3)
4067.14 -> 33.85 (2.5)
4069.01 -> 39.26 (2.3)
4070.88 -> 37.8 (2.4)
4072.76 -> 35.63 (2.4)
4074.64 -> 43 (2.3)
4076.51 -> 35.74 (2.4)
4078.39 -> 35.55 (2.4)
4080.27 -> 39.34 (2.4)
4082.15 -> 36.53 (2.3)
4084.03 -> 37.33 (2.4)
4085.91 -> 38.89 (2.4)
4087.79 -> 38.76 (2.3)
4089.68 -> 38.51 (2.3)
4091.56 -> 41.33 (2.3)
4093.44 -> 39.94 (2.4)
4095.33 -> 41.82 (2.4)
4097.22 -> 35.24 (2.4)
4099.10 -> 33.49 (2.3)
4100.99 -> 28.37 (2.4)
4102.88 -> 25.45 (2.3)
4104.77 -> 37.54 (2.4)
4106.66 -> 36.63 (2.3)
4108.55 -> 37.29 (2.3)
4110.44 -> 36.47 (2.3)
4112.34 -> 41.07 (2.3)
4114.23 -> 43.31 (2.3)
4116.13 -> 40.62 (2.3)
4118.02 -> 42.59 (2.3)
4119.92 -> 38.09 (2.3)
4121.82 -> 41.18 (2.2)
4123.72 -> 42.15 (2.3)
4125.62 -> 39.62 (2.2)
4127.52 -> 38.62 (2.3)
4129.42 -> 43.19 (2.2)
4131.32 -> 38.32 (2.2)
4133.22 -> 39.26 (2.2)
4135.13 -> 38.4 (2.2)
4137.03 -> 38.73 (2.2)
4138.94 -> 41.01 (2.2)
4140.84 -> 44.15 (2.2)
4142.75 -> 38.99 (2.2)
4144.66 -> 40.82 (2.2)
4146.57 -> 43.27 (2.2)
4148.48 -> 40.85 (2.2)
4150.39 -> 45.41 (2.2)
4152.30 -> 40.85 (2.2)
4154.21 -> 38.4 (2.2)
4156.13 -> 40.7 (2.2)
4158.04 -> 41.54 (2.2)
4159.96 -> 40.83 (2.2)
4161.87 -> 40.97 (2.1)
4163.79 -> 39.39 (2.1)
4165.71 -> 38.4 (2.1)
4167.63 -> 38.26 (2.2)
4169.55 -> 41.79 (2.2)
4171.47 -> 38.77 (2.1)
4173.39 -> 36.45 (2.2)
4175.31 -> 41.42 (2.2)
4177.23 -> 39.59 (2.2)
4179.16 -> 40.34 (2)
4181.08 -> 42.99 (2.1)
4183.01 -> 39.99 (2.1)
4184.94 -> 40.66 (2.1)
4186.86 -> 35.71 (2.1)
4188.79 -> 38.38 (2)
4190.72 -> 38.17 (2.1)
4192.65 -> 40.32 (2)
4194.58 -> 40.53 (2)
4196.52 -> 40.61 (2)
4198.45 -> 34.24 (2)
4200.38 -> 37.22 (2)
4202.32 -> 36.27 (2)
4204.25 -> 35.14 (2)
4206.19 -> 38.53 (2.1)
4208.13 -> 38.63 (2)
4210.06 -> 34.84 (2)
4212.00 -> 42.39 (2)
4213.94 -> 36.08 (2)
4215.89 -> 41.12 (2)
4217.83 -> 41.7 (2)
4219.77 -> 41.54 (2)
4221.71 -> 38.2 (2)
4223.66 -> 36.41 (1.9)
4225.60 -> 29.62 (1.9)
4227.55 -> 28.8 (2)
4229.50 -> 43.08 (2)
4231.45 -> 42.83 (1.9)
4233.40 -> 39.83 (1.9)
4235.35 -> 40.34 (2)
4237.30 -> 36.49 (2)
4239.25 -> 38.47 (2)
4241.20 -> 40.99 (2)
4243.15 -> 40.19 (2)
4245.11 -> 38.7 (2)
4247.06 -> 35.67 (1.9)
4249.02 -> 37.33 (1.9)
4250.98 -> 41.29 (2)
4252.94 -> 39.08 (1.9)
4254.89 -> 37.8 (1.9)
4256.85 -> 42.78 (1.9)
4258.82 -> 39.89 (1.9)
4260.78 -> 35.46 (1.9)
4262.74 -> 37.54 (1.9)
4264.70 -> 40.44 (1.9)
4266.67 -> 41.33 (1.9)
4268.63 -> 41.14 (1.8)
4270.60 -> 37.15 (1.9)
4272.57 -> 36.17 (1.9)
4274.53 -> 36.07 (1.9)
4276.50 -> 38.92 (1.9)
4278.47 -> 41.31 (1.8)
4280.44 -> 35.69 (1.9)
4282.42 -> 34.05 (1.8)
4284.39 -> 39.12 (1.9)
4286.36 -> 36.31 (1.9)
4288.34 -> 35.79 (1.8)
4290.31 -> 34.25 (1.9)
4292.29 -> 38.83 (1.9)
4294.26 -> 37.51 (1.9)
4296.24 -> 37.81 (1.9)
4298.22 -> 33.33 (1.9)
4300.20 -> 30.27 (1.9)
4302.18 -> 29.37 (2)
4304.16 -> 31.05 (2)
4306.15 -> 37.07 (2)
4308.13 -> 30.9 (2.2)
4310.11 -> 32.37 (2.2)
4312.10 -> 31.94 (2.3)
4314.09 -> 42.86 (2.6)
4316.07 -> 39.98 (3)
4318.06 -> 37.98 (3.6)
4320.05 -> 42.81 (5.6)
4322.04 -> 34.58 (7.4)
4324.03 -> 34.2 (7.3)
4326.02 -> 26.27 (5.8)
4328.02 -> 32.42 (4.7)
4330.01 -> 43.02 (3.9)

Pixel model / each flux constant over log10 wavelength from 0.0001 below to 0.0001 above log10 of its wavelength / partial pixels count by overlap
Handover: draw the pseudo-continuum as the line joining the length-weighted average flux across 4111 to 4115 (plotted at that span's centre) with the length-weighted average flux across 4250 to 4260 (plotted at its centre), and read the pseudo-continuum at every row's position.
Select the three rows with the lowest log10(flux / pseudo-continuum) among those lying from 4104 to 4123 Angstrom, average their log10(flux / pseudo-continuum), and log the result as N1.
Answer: -0.053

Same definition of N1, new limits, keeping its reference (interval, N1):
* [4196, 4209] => -0.062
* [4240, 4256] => -0.036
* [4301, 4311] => -0.114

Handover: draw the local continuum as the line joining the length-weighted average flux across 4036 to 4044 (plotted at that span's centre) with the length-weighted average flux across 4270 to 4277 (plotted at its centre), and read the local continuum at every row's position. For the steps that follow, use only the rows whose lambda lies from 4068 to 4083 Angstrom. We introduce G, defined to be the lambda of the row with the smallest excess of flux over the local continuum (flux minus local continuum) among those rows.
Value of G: 4078.39 Angstrom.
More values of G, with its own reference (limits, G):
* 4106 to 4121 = 4110.44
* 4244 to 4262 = 4260.78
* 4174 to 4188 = 4186.86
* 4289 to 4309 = 4302.18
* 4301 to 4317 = 4302.18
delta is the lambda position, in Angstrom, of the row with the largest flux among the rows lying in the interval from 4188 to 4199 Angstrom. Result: 4196.52 Angstrom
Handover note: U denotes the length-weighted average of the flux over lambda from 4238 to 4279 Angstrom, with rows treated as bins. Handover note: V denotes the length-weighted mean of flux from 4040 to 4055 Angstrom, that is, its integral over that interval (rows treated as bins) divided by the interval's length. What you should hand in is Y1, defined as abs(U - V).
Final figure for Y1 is 2.12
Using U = 38.9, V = 36.8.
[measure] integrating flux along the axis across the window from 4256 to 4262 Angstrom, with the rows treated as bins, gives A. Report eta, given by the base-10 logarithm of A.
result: 2.37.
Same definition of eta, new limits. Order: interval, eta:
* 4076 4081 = 2.27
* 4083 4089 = 2.36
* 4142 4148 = 2.39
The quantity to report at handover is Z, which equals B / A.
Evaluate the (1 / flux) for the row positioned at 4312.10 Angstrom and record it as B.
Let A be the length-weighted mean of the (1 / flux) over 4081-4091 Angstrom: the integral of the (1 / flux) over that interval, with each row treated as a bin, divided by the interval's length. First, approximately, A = 0.0262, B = 0.031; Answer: 1.19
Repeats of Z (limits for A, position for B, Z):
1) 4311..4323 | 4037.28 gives 0.85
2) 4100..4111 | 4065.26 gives 0.84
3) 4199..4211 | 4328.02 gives 1.13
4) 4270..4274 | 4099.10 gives 1.09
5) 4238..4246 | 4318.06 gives 1.04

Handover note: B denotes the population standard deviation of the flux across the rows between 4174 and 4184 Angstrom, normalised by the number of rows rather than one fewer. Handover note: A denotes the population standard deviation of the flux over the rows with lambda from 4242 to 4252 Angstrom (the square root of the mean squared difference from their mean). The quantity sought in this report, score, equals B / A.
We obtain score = 0.6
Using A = 2.0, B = 1.2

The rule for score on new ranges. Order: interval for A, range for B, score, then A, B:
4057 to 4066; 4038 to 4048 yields 1.0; 2.6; 2.5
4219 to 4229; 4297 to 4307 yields 0.6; 4.9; 2.8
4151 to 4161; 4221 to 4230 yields 5.0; 1.1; 5.4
